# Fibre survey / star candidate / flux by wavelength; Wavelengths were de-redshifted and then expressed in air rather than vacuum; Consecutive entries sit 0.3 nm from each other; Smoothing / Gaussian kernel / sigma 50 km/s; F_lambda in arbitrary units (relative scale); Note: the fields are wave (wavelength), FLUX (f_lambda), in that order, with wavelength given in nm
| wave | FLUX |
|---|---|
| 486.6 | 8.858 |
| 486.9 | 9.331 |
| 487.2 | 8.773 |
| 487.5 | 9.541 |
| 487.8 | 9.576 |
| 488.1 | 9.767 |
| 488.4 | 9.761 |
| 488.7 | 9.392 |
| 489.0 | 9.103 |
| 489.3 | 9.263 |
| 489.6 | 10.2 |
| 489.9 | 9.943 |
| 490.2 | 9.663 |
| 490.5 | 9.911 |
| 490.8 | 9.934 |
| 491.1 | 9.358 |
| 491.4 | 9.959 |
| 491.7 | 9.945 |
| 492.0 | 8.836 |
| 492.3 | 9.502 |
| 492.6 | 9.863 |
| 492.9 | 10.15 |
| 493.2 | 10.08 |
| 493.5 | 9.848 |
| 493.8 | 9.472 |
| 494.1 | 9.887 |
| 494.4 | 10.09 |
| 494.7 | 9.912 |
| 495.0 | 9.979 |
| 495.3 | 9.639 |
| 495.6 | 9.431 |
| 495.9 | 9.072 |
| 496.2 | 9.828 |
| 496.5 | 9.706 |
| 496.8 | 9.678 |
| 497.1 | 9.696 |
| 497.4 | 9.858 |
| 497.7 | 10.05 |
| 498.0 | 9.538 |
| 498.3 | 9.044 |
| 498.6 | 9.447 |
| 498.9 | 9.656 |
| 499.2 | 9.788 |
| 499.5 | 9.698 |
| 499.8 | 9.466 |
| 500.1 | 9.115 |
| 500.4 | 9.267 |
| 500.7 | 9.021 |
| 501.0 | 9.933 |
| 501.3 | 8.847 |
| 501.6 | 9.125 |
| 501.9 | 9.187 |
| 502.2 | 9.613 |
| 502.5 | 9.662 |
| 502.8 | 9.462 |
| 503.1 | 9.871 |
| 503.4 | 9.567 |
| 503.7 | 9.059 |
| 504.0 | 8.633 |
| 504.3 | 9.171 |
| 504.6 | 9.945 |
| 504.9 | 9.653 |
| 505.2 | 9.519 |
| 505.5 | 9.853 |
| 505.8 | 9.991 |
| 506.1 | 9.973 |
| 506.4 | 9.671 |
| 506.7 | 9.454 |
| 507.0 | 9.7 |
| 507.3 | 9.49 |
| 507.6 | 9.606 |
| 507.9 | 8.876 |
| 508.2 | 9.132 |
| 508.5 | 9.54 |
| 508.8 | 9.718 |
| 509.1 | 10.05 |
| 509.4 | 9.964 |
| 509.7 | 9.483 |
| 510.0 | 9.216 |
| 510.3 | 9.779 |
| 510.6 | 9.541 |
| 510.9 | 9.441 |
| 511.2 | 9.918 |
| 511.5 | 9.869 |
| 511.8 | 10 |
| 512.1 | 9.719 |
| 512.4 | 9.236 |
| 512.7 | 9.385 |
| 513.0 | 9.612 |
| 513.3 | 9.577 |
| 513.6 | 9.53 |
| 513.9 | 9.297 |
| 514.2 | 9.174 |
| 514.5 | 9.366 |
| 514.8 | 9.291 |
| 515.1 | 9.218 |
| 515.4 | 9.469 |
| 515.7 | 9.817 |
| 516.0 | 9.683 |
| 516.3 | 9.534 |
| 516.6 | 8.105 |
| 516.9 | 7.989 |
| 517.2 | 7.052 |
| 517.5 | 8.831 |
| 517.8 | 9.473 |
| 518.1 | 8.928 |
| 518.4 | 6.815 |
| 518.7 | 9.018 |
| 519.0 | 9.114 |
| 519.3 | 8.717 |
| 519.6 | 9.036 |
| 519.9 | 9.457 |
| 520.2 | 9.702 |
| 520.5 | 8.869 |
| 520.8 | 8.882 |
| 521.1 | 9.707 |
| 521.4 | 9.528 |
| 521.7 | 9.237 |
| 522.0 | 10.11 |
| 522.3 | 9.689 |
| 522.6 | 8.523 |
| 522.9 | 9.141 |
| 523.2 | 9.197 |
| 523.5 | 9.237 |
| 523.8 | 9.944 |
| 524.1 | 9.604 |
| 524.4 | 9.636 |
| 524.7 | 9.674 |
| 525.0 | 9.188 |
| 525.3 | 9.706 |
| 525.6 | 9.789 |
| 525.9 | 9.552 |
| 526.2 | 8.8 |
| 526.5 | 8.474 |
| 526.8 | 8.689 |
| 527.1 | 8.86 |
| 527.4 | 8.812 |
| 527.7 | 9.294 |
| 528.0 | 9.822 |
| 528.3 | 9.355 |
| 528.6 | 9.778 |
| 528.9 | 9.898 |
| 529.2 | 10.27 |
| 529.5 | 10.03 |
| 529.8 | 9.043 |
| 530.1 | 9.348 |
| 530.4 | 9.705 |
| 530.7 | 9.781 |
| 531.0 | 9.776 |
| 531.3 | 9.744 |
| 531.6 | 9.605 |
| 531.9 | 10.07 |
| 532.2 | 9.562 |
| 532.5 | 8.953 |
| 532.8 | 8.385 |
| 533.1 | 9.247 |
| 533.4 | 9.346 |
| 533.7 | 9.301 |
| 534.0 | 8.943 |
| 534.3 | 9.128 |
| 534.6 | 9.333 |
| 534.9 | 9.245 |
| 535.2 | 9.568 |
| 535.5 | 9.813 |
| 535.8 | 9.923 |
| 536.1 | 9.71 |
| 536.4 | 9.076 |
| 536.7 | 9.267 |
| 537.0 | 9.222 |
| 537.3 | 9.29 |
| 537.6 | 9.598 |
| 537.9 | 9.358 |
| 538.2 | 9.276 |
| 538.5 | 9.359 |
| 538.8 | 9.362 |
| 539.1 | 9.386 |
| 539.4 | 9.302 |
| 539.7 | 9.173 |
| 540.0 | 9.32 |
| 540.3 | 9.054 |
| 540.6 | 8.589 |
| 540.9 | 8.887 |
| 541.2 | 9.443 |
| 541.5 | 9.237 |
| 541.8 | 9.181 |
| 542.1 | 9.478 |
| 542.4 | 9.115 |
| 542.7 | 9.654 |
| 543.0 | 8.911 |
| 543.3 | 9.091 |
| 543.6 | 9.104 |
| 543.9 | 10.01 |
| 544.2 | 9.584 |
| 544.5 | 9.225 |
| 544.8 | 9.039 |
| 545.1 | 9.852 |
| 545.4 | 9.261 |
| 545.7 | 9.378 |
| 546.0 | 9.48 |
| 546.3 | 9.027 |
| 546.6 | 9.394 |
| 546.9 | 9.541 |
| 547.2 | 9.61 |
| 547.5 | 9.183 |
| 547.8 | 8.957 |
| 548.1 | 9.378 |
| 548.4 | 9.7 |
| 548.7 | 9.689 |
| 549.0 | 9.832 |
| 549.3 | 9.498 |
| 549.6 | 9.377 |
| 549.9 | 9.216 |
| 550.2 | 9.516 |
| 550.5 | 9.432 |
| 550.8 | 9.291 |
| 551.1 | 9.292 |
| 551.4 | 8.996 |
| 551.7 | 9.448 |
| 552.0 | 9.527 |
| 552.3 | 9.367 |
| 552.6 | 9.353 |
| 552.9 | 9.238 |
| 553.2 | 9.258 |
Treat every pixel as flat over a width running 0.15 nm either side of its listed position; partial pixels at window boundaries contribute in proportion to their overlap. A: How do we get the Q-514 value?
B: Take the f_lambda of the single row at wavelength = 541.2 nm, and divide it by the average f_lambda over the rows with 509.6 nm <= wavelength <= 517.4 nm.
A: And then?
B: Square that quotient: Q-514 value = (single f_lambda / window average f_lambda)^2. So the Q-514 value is 1.03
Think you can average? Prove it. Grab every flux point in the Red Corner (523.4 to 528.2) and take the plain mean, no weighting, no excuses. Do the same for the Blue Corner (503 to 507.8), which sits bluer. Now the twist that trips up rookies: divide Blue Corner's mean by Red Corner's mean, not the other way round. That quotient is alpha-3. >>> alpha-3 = 1.03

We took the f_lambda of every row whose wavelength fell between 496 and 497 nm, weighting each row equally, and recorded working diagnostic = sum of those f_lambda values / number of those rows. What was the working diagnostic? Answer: 9.7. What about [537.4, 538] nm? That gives 9.5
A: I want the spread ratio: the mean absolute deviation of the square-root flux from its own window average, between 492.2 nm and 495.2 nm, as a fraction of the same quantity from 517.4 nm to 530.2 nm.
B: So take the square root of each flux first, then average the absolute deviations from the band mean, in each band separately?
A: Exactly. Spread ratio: 0.37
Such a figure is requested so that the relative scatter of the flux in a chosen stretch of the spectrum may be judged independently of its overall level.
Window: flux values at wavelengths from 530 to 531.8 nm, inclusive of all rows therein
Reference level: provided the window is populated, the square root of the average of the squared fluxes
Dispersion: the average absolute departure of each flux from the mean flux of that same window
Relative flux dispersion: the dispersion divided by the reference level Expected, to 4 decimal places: 0.0127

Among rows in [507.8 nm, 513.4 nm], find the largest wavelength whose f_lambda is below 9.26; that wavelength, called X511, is 512.4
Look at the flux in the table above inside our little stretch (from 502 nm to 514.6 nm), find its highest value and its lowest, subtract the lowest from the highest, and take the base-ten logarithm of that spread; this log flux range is 0.15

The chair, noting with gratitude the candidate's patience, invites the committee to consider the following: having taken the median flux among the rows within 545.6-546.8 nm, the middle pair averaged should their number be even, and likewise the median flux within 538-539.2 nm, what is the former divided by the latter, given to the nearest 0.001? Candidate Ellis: 1.003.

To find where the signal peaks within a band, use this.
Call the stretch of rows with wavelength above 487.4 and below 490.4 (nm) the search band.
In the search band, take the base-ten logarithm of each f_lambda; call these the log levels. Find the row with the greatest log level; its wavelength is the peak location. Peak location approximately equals 489.6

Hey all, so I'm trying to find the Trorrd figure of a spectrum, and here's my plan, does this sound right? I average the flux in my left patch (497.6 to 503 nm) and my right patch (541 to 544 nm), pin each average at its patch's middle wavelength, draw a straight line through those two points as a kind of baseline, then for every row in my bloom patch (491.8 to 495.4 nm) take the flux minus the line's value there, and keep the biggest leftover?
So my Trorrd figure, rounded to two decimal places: 0.69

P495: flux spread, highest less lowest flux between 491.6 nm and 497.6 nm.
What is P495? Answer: 1.3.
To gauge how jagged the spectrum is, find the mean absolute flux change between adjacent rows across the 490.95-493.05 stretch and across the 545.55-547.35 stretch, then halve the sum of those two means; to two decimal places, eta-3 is 0.37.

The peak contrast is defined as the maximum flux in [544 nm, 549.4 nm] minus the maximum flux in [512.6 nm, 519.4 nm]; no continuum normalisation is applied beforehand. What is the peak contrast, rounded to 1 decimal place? 0.0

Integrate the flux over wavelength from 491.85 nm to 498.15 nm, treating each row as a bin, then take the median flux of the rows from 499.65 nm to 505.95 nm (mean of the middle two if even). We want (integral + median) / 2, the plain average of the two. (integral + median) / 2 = 35.4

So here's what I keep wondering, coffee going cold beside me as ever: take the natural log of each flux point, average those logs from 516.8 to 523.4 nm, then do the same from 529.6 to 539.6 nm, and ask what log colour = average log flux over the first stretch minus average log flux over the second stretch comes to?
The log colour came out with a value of -0.051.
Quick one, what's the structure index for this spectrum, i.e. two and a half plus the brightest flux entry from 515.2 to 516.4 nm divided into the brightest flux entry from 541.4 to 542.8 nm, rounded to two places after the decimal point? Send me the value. 3.48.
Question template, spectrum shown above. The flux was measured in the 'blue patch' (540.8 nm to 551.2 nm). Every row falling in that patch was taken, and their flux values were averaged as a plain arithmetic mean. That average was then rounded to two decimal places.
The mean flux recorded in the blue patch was 9.37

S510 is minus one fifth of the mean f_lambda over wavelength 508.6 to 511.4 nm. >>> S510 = -1.94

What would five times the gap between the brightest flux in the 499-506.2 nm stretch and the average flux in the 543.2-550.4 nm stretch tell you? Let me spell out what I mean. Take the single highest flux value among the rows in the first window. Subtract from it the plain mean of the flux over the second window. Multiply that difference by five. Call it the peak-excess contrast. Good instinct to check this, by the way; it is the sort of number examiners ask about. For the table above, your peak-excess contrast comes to 2.9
